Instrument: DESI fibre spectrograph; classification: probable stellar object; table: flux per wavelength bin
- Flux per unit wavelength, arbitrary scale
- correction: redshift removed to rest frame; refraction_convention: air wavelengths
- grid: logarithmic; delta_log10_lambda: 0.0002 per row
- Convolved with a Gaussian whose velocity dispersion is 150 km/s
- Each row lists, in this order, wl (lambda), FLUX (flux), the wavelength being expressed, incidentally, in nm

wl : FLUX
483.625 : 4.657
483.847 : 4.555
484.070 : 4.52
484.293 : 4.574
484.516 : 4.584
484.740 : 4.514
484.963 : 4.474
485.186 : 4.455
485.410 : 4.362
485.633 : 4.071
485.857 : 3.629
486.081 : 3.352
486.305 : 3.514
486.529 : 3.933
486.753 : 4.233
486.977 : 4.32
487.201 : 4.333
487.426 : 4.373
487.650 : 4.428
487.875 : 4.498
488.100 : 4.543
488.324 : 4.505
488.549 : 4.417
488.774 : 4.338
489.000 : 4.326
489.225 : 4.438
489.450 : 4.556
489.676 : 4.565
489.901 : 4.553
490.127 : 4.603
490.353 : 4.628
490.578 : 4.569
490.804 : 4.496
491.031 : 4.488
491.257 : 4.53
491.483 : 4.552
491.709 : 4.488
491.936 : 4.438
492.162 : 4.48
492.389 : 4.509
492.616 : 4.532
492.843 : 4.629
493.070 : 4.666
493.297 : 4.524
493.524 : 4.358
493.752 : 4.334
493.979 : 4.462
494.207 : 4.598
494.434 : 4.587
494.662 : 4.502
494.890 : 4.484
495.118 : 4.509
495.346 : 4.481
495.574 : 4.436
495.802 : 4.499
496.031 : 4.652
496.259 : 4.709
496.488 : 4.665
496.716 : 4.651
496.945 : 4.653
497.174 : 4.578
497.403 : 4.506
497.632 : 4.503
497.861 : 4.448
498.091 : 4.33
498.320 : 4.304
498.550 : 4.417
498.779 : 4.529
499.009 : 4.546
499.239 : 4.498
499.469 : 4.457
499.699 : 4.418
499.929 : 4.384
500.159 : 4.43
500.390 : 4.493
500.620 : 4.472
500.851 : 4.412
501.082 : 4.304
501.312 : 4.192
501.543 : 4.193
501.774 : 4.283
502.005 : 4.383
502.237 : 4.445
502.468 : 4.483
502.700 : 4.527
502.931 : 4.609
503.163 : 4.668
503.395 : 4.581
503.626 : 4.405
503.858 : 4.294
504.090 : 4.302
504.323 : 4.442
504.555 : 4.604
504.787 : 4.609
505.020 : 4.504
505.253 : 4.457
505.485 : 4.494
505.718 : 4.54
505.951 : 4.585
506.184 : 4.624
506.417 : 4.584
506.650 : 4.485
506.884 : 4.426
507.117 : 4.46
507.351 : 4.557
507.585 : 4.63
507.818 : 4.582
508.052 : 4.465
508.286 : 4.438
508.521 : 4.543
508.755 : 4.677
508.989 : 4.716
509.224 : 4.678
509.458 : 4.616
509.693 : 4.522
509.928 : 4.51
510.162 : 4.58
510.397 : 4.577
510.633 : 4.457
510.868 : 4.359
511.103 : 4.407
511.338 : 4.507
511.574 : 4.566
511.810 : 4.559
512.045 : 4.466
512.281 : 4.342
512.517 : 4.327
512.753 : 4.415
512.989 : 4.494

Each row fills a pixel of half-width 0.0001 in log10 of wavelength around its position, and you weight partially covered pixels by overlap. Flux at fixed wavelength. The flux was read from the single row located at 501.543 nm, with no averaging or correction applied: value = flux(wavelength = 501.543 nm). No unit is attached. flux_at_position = 4.193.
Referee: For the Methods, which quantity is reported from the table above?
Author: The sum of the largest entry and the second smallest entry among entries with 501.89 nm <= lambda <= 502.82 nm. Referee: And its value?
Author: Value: 8.97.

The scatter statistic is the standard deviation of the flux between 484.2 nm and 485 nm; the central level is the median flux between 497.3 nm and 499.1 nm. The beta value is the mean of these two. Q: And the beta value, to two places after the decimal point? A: 2.26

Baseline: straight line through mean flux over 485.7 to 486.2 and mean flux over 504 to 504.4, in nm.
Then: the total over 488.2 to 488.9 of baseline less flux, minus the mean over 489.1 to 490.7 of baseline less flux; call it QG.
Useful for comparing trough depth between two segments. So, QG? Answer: -1.5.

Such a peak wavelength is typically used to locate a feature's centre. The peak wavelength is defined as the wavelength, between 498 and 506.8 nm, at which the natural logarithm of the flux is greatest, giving 503.163 nm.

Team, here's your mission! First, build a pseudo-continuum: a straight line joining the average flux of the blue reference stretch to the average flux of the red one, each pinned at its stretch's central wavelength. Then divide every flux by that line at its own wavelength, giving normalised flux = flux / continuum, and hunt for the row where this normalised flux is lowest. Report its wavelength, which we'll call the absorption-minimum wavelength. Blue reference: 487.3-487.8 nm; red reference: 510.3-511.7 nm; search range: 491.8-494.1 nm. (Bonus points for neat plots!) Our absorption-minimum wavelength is 493.752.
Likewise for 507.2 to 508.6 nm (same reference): 508.286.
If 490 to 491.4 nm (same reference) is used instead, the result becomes 491.031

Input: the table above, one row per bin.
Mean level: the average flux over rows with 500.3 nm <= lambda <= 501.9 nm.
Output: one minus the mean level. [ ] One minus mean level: -3.34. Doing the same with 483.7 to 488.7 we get -3.28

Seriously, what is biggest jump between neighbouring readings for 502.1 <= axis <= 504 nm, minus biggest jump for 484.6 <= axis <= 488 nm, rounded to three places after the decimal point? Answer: -0.266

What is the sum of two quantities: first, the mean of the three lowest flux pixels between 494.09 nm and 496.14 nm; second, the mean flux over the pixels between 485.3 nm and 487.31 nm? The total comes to 8.44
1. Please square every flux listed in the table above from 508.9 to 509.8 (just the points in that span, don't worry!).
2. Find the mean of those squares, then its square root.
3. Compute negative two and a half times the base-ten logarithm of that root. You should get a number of -1.66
